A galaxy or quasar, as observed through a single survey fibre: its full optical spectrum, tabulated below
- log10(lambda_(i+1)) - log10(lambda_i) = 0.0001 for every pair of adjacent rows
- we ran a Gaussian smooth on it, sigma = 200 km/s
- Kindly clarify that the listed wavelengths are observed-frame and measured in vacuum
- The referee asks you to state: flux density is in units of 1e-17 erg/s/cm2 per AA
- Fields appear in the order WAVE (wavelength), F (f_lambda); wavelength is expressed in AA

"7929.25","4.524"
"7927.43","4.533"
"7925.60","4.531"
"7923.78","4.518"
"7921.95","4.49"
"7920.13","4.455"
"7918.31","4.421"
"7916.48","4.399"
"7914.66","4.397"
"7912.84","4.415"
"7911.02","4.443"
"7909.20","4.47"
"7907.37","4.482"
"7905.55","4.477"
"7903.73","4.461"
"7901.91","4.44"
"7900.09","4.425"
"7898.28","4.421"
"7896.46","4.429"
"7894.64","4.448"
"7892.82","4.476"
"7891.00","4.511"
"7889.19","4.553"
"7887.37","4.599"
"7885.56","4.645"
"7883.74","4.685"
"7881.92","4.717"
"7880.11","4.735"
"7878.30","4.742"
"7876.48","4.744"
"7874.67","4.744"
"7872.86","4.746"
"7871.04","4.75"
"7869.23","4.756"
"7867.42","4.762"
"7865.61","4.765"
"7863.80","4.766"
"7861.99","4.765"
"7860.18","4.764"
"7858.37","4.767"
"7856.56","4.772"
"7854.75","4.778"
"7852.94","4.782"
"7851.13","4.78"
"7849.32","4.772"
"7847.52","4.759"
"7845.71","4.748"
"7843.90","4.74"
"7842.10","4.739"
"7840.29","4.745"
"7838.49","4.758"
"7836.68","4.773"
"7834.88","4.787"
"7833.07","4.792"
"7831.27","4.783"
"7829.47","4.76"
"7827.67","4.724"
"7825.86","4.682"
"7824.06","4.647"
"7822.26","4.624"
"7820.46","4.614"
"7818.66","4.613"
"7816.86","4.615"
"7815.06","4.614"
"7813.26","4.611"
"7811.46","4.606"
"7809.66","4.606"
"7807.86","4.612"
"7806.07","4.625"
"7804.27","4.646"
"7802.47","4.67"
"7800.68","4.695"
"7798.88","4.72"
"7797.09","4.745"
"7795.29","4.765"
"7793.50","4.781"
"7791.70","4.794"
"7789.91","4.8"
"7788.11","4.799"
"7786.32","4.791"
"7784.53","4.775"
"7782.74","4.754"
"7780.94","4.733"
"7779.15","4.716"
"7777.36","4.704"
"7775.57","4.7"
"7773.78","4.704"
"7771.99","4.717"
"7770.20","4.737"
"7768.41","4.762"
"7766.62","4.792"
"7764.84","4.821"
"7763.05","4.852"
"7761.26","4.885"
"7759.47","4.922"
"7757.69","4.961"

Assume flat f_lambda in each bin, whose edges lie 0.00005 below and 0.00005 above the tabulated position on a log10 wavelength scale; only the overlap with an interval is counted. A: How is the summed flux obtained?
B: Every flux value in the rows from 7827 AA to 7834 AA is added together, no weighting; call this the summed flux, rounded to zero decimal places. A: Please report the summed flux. 19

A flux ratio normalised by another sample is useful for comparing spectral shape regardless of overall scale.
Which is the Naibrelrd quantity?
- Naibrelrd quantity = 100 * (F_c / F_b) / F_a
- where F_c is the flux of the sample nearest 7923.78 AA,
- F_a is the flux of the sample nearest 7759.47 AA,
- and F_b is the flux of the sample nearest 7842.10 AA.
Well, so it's 19.4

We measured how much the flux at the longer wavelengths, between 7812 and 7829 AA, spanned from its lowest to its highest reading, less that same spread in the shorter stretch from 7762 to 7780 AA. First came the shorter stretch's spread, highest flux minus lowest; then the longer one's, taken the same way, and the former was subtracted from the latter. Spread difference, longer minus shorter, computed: -0.04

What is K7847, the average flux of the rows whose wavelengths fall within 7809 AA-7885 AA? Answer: 4.72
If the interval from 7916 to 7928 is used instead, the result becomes 4.48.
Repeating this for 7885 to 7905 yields 4.49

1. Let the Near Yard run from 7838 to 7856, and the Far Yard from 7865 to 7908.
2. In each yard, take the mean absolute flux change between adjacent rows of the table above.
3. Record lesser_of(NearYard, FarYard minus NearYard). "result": 0.007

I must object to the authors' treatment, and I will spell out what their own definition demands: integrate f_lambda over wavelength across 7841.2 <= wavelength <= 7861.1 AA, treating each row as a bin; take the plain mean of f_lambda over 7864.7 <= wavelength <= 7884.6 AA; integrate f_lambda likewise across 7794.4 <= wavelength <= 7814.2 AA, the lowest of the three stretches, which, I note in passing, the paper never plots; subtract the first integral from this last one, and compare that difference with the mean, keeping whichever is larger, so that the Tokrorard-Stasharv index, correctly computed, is 4.74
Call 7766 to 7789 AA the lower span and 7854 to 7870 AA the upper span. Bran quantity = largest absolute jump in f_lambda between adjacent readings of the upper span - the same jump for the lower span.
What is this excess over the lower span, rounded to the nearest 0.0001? -0.0240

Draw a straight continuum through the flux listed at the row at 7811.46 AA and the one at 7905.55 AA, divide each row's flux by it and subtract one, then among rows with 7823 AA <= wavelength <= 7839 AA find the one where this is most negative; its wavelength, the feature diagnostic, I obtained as 7824.06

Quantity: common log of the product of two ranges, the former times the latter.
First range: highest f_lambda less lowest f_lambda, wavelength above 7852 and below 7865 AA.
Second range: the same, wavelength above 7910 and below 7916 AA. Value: -3.1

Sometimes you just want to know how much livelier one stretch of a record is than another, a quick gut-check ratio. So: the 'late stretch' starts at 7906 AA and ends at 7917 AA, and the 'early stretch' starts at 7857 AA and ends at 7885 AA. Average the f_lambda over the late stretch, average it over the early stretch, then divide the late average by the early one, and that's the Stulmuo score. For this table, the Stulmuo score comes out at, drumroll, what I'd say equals 0.93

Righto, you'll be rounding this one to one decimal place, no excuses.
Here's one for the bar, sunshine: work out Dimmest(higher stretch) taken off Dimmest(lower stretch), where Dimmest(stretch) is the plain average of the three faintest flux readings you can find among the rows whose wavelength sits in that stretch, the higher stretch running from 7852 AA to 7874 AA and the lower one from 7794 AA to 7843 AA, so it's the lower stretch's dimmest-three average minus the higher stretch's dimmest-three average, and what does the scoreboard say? -0.1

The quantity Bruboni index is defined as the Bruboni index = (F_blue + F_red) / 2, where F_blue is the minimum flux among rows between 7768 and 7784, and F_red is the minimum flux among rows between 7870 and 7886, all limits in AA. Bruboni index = 4.67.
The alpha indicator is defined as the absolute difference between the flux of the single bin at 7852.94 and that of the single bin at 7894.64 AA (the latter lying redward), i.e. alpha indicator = 0.33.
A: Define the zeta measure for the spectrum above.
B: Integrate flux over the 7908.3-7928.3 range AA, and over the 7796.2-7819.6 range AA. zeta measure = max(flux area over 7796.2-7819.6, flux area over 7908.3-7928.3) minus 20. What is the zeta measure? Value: 89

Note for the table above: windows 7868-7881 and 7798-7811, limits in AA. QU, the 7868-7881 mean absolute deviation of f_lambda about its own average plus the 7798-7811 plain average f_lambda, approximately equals 4.66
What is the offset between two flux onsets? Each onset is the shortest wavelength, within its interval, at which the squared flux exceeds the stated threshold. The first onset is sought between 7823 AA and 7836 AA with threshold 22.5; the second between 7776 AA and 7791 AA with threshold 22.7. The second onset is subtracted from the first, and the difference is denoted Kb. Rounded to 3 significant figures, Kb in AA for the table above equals 44.9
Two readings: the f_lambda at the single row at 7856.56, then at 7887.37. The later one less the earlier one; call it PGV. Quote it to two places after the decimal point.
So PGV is -0.17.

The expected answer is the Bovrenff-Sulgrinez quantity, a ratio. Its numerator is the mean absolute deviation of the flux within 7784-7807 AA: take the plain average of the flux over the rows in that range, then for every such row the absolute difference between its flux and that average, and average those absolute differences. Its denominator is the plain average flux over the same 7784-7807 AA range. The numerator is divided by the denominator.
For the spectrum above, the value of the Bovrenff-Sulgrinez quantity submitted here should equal 0.011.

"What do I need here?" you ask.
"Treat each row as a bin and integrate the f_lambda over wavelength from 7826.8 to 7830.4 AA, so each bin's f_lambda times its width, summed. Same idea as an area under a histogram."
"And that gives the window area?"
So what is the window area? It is 17.1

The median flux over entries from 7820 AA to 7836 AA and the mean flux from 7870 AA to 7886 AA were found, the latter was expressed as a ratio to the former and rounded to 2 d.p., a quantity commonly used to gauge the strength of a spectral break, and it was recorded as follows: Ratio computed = 1.00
